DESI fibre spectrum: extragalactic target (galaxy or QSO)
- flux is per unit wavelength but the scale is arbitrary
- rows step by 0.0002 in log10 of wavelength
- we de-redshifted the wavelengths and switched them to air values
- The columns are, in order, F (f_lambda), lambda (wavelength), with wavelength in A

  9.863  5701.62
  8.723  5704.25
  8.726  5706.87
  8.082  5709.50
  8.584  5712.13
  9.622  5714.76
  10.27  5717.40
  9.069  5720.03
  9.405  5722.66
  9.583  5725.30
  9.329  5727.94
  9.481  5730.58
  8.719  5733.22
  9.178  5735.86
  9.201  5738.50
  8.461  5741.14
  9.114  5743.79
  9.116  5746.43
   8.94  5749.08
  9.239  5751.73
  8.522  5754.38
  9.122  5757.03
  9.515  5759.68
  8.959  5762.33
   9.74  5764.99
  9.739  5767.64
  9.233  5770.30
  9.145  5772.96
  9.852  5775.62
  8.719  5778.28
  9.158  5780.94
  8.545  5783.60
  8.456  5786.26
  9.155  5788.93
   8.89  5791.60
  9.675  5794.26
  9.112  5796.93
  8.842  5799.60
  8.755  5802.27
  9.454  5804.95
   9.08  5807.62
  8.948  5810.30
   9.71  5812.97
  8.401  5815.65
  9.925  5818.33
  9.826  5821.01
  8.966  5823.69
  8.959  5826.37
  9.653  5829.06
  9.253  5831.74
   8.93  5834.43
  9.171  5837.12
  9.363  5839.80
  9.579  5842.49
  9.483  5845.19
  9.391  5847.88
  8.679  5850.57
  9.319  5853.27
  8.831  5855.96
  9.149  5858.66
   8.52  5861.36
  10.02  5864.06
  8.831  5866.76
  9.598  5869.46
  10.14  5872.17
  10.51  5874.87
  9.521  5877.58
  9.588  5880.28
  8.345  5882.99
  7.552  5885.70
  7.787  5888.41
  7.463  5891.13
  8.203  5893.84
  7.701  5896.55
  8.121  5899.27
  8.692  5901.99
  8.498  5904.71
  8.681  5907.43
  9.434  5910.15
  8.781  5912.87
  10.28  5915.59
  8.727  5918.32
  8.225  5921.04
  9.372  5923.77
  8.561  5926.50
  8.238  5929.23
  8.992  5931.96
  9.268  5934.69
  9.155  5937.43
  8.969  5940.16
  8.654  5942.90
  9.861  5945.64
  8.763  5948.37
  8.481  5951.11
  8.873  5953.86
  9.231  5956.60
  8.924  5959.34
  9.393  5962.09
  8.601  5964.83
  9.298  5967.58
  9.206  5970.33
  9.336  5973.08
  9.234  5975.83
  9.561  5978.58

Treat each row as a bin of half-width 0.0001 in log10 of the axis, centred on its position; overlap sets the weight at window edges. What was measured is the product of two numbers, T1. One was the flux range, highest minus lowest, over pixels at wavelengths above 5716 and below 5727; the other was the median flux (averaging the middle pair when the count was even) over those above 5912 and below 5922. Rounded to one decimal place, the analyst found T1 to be 10.5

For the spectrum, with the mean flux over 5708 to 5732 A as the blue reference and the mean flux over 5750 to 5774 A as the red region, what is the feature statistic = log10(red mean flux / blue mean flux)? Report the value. -0.001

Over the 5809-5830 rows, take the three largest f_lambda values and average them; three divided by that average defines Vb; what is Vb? 0.305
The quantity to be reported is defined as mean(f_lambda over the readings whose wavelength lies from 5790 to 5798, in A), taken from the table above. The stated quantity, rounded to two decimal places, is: 9.23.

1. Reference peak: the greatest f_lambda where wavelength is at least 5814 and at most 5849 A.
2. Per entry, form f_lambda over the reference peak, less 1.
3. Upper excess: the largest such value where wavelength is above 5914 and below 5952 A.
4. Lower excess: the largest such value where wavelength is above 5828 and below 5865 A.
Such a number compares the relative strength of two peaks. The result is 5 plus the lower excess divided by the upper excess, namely 5.3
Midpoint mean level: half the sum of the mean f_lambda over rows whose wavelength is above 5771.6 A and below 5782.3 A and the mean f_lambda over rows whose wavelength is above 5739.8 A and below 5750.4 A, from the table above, 9.06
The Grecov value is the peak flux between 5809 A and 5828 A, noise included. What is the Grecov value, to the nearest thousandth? 9.925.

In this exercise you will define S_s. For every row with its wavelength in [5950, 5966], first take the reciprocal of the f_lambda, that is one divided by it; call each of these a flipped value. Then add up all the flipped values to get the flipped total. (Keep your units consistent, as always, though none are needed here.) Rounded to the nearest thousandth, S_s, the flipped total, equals 0.674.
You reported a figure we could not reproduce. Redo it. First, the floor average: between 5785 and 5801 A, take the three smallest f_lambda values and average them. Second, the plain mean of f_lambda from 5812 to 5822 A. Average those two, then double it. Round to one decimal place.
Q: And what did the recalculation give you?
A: 18.2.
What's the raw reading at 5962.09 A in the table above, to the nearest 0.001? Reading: 9.393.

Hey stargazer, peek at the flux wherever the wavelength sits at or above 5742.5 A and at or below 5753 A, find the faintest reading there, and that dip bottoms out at 8.94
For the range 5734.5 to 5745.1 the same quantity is 8.461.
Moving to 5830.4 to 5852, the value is 8.679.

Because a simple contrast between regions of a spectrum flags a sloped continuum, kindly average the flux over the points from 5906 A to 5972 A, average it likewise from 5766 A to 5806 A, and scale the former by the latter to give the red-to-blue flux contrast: 0.987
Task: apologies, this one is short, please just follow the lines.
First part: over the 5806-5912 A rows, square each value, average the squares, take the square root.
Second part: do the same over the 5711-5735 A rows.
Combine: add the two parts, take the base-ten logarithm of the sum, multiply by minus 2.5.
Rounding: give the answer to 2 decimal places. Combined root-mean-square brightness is -3.16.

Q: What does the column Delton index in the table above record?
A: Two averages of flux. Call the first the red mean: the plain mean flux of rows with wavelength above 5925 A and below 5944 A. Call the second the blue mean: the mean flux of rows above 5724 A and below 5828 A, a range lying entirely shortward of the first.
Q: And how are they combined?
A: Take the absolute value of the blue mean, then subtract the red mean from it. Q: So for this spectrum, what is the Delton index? 0.31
